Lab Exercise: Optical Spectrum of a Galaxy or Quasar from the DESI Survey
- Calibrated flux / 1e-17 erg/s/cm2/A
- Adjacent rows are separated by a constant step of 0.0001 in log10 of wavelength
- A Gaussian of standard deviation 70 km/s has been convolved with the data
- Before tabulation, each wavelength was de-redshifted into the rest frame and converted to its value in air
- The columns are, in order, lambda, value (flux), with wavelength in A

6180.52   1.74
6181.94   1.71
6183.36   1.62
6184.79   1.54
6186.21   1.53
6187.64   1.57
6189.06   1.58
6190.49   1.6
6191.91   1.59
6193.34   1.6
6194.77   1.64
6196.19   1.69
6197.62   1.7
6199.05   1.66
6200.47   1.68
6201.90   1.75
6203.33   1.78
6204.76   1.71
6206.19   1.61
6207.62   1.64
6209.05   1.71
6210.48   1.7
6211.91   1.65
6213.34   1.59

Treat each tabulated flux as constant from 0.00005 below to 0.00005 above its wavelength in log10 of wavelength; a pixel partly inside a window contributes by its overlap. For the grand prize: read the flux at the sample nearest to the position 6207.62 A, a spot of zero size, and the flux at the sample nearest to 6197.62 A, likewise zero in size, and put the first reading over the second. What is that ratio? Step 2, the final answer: 0.96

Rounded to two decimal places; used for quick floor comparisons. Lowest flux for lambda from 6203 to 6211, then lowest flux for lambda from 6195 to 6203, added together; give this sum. 3.27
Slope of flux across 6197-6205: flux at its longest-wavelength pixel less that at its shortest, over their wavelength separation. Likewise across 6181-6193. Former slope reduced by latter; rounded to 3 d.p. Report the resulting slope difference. 0.013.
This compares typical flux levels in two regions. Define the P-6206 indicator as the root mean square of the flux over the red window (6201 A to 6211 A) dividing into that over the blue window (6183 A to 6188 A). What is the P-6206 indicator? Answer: 0.920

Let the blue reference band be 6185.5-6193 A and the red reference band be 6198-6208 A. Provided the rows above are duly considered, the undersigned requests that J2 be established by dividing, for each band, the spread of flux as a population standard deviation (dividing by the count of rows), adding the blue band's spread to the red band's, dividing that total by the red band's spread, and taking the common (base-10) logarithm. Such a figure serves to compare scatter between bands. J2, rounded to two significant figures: 0.16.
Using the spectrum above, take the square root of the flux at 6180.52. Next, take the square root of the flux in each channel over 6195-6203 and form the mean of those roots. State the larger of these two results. 1.32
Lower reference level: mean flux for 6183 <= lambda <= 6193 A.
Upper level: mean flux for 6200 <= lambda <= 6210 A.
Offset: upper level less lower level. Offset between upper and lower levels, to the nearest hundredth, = 0.12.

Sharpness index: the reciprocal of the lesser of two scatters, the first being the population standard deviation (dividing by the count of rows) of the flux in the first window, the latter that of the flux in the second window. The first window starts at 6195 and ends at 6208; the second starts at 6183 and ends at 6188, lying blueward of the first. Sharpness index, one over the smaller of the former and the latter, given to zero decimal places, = 29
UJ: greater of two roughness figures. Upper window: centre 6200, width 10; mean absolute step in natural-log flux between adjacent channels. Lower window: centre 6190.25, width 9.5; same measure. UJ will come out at 0.023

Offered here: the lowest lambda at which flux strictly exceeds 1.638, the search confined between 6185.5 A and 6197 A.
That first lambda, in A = 6194.77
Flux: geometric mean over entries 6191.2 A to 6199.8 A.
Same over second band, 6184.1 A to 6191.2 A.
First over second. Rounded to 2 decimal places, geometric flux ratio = 1.05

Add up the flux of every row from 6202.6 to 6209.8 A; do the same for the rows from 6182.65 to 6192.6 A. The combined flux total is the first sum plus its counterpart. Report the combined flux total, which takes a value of 19.5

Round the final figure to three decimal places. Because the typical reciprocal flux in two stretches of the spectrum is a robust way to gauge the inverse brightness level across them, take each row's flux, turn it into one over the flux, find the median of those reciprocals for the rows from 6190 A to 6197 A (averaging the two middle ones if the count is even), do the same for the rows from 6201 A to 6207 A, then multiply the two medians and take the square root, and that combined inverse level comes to 0.601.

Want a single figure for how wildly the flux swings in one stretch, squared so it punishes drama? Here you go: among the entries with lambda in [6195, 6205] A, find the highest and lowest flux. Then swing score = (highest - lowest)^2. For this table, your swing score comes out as 0.014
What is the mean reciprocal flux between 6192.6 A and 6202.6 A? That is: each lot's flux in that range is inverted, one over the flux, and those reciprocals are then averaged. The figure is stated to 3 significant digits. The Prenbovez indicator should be 0.598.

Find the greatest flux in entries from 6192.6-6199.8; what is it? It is 1.7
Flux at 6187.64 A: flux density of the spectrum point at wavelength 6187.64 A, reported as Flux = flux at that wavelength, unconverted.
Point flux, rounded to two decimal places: 1.57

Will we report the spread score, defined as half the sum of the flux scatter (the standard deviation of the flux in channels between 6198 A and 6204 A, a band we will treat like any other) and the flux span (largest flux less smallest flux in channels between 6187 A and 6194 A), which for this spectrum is 0.04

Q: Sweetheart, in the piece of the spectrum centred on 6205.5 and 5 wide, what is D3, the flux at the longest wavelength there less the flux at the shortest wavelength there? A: -0.14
